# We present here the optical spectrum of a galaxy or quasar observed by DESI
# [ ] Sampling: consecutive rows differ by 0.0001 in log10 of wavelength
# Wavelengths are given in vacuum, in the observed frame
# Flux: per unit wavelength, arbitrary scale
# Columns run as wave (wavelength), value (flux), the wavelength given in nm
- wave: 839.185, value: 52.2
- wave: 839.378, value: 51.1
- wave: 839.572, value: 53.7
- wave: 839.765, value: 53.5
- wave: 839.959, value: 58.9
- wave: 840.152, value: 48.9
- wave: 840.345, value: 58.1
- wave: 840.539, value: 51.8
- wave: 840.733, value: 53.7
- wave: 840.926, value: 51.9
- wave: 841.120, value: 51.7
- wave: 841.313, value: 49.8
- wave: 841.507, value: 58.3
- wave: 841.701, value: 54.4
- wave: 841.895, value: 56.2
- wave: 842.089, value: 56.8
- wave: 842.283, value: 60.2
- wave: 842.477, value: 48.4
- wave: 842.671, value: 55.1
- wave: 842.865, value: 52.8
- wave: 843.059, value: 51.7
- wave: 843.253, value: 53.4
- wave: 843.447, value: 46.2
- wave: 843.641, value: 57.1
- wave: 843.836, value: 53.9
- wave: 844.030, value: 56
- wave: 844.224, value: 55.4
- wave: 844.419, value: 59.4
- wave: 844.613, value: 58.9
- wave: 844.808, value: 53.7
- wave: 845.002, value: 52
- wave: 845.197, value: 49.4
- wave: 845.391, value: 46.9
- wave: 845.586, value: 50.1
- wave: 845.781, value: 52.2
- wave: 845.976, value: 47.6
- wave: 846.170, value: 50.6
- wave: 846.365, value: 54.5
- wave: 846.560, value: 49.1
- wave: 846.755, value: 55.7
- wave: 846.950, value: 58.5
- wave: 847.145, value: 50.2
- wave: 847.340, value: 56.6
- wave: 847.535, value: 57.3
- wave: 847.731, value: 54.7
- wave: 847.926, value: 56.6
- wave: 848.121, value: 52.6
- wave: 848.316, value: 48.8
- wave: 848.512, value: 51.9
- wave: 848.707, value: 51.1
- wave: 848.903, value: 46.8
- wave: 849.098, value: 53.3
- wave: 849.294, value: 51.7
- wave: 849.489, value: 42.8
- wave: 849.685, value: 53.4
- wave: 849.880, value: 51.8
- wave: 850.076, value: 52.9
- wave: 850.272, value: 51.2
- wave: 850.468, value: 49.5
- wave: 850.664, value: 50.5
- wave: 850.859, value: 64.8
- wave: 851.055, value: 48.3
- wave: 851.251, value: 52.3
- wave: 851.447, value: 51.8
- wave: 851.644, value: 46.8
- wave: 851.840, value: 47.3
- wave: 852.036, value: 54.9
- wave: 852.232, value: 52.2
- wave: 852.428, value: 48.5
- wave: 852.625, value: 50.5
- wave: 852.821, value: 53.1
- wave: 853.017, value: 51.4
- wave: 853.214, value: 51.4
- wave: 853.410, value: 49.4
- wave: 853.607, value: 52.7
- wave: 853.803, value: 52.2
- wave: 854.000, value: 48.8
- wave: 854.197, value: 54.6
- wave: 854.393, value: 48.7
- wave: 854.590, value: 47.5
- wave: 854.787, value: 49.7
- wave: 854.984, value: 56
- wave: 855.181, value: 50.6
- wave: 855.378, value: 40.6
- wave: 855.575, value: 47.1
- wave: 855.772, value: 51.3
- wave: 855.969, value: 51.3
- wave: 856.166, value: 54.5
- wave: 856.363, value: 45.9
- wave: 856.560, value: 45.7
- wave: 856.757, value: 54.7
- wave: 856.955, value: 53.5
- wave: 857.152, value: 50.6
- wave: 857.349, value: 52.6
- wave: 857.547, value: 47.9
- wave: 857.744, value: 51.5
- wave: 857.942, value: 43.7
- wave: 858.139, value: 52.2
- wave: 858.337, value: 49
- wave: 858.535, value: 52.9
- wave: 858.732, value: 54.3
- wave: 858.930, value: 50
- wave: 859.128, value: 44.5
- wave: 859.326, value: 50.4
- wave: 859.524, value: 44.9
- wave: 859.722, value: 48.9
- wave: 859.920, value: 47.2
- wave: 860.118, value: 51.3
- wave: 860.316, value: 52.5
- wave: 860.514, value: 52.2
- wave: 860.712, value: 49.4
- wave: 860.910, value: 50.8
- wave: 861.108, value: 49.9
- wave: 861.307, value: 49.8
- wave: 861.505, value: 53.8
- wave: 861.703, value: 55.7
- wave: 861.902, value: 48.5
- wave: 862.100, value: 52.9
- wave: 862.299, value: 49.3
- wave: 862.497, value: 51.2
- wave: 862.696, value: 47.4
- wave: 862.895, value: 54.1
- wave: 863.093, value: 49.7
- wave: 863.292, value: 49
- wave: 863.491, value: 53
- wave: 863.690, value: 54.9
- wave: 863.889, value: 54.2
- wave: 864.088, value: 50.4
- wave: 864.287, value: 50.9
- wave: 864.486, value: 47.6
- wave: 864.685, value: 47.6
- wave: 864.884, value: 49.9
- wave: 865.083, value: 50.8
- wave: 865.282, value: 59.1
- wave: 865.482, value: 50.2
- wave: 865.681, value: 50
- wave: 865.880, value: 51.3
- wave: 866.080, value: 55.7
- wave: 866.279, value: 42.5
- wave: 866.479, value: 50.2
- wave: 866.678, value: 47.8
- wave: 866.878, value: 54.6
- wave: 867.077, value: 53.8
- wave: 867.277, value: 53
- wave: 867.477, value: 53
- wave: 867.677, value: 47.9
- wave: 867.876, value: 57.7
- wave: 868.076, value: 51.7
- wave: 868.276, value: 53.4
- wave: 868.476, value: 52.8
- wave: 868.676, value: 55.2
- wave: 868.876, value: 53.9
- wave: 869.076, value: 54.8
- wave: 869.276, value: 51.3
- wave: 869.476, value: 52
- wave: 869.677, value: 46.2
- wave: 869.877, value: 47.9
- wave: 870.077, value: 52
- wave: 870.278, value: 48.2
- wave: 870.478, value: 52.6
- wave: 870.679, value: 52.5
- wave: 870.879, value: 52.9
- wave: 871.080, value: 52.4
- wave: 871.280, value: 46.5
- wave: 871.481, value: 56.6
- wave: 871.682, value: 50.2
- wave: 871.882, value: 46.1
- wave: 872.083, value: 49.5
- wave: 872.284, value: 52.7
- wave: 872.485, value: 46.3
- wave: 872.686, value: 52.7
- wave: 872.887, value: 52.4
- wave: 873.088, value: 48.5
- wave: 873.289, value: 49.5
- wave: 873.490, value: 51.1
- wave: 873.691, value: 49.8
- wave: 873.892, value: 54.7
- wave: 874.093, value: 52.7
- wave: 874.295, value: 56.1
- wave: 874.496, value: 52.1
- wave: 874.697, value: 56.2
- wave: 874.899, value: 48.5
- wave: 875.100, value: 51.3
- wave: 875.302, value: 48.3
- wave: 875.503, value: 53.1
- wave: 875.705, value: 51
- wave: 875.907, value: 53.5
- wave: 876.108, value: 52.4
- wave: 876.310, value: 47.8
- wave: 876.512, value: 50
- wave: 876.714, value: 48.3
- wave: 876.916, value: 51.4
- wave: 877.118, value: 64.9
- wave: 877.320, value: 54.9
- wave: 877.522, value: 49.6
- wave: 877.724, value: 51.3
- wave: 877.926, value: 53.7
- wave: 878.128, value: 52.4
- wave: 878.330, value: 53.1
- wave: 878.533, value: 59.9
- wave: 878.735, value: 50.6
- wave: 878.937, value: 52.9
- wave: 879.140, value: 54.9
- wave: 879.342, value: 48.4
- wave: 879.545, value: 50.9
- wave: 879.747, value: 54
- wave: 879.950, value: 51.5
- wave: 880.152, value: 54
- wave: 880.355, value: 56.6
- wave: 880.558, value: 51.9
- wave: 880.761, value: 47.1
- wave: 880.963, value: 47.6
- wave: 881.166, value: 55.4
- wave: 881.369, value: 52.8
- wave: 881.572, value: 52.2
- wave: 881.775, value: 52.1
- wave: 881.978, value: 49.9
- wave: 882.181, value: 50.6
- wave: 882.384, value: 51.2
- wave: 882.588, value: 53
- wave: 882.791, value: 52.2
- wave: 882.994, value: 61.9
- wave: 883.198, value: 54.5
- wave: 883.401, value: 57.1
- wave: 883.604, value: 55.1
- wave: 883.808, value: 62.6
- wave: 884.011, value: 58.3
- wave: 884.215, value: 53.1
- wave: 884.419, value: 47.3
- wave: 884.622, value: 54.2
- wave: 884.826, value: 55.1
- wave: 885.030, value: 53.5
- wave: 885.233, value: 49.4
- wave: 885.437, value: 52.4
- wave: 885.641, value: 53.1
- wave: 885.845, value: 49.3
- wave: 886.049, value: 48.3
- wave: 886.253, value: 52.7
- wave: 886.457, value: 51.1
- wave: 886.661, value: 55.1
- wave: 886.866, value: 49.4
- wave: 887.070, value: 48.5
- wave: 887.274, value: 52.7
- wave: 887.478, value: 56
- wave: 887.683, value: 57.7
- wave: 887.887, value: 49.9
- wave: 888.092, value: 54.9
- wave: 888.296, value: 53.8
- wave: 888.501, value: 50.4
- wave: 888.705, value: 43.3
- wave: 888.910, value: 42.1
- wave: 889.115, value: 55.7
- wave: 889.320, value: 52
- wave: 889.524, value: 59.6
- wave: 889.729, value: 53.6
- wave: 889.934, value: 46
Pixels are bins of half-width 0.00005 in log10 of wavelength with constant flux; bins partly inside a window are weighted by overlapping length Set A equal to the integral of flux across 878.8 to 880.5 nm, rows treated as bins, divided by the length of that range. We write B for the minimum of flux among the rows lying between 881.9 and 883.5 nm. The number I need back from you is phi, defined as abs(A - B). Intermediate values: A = 52.82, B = 49.9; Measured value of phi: 2.9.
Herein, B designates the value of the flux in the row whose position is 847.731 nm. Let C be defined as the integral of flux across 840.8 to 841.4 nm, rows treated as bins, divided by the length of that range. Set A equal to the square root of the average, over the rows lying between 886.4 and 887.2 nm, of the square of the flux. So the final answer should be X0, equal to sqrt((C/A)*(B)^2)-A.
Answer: 3.8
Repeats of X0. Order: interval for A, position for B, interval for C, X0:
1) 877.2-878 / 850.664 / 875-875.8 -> -2.6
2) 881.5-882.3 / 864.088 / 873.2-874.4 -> -0.2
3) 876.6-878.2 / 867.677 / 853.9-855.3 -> -6.9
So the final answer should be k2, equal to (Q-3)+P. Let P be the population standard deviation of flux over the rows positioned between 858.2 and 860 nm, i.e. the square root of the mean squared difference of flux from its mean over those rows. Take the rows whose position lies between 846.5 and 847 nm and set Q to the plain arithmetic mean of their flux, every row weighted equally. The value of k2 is 54.5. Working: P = 3.1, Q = 54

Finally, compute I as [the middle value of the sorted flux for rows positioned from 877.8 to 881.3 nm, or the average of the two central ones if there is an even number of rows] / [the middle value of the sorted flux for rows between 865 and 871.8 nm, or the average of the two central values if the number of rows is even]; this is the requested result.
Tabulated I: 1.01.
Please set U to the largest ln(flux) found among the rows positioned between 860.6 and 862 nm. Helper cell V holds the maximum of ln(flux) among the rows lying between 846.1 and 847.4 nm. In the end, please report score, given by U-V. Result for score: -0.05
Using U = 4.020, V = 4.07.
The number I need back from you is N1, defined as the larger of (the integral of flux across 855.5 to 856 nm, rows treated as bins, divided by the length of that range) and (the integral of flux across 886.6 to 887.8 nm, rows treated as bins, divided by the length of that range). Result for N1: 53.1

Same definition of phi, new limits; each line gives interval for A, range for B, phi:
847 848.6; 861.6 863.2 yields 6.3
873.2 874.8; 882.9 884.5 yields 5.5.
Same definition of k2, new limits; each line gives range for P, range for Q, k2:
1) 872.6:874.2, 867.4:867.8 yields 49.4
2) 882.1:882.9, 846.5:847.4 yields 51.9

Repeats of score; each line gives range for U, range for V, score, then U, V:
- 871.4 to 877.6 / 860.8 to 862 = 0.15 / 4.173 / 4.02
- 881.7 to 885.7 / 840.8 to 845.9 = 0.04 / 4.137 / 4.10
